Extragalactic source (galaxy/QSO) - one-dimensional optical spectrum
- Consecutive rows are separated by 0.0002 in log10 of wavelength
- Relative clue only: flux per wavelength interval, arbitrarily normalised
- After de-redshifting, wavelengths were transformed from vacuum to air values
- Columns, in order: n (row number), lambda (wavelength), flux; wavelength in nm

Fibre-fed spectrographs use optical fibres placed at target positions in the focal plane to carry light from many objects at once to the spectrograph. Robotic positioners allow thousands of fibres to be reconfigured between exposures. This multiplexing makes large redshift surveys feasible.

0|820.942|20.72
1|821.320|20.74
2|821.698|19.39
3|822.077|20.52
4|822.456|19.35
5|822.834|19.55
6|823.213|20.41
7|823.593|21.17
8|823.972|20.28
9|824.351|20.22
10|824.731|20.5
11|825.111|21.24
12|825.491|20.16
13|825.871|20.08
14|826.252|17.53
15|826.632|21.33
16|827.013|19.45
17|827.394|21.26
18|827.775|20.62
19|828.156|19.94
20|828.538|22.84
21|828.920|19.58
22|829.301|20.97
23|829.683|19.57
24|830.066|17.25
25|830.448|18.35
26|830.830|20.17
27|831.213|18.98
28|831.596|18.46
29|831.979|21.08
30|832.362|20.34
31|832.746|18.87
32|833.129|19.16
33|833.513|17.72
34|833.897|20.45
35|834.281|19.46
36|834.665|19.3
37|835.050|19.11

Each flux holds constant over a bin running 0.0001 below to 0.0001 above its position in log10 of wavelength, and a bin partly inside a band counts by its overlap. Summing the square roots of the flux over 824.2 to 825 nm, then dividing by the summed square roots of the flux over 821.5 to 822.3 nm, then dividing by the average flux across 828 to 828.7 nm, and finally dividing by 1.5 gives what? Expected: 0.0315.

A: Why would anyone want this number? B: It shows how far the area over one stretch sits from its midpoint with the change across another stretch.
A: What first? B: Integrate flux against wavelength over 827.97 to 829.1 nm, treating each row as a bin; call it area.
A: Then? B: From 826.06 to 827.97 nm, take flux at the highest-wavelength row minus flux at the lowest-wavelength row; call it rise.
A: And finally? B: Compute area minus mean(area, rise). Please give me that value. 10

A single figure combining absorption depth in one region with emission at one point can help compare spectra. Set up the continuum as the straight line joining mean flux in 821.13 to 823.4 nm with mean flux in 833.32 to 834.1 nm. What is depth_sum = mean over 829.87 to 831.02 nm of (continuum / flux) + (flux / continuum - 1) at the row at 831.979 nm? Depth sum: 1.14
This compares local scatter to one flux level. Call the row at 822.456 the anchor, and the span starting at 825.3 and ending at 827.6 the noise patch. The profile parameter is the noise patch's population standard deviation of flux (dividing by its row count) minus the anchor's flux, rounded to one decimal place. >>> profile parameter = -18.1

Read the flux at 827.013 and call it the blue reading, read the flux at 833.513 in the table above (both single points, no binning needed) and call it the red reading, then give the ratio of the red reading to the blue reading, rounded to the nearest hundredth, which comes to 0.91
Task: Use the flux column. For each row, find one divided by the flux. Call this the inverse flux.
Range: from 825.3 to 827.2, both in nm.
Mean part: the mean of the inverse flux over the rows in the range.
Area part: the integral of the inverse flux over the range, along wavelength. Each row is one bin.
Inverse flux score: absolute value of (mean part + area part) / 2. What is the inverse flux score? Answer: 0.07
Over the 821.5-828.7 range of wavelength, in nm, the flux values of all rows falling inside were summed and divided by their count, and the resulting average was 20.3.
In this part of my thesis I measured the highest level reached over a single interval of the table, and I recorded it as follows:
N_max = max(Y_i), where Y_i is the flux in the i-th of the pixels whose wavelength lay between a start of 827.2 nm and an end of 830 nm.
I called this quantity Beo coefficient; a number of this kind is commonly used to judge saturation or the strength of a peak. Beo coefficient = 22.84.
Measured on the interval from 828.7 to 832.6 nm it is 21.08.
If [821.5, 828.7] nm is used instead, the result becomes 22.84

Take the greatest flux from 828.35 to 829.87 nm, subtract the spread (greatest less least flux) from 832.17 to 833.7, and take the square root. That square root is 4.50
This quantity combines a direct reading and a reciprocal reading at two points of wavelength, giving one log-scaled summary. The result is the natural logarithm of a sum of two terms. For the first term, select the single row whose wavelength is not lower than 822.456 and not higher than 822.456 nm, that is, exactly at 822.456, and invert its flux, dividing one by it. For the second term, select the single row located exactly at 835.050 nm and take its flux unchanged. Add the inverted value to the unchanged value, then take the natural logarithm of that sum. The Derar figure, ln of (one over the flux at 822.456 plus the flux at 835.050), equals 2.95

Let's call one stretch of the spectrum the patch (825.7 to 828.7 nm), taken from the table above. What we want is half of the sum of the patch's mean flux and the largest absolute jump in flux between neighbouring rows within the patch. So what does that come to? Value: 12.1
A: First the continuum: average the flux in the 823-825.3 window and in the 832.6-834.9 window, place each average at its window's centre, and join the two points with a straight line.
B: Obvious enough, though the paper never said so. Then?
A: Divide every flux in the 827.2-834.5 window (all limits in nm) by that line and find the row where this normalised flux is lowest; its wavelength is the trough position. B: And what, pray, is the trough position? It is 830.066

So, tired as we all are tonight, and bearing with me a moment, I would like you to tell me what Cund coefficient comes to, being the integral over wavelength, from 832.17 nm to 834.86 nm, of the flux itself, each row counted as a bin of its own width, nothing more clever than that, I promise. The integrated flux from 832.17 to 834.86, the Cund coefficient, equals 52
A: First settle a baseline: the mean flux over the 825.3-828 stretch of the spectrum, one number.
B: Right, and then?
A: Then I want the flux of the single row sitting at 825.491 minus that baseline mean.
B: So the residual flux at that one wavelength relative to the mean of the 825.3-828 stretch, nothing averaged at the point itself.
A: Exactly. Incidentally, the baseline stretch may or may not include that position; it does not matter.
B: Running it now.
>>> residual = 0.1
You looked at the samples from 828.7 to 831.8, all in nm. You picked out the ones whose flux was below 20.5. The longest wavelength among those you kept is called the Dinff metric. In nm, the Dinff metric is 831.596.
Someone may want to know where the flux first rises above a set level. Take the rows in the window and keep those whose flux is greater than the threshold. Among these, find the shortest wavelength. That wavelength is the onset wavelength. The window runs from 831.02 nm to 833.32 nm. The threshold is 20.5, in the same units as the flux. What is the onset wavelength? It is 831.979 nm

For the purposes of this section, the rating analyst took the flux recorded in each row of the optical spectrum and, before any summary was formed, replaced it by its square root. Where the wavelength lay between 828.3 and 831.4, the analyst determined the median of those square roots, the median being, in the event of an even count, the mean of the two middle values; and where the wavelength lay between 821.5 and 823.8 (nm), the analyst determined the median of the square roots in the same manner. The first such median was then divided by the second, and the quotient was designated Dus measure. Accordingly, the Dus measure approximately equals 0.990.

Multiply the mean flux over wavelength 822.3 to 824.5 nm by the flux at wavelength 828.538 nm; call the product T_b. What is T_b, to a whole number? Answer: 461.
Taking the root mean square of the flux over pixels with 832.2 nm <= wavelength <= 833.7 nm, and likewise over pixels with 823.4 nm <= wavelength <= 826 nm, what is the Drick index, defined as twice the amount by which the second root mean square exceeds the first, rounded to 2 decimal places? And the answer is 2.96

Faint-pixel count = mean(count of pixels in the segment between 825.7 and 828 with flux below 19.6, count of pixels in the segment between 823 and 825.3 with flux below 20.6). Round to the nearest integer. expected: 3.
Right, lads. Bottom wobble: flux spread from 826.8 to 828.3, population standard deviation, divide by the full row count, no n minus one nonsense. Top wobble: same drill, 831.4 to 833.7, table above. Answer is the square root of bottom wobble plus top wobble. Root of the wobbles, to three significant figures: 1.35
